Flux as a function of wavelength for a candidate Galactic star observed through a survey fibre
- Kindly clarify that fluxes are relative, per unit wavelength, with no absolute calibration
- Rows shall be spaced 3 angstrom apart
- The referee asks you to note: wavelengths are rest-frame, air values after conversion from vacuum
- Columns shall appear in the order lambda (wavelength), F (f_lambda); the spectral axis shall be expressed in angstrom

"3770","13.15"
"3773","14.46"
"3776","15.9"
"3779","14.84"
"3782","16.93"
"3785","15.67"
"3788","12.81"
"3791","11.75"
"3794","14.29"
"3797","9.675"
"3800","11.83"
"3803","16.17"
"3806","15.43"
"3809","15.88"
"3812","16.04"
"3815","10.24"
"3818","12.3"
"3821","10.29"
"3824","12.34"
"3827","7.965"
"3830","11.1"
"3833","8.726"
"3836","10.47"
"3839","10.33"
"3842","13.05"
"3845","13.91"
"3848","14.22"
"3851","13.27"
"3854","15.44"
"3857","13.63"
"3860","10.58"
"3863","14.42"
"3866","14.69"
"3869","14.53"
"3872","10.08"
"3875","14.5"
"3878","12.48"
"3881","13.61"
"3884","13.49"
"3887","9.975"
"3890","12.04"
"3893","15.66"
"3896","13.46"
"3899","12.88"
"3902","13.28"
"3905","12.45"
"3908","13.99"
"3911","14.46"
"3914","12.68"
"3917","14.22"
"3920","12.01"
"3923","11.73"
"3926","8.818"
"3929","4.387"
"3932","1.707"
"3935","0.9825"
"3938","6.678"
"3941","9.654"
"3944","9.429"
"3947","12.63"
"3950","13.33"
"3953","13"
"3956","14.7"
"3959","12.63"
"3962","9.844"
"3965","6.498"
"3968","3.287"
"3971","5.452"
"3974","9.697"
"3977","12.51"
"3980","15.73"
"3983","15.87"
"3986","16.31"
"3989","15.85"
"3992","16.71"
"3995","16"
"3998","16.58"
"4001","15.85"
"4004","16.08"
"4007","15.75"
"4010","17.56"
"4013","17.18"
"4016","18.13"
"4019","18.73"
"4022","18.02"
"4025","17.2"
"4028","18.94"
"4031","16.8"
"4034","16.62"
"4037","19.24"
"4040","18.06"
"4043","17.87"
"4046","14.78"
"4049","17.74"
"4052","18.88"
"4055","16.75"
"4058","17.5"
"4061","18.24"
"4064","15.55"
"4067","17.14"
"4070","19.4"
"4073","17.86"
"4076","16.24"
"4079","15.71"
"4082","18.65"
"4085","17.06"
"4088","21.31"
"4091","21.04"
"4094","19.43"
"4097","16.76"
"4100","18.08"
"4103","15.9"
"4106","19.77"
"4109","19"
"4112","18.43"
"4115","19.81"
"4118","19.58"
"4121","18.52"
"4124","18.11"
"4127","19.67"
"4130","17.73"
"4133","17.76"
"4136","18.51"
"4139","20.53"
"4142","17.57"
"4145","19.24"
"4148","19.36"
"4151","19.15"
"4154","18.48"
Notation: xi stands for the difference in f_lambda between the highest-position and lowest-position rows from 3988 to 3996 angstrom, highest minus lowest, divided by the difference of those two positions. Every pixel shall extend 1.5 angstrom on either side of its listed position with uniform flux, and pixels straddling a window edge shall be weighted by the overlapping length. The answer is 0.0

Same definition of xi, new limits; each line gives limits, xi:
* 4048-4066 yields -0.1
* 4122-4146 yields 0.1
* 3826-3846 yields 0.3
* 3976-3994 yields 0.3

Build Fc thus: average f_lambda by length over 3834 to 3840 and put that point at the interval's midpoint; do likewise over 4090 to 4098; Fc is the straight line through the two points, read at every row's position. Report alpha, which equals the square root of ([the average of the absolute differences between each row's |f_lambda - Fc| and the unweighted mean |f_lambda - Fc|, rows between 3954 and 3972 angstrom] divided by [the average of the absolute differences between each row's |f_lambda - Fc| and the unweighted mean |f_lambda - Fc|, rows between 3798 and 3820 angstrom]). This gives 1.29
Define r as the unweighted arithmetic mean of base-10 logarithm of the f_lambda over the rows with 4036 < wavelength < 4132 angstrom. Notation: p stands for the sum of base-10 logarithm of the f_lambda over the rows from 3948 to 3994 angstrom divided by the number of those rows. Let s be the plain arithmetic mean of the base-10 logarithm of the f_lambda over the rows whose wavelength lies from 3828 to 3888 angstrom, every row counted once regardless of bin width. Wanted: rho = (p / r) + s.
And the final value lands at 1.93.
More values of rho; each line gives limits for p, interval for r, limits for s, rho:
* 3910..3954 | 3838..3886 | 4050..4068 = 2.04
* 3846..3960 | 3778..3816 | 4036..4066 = 2.15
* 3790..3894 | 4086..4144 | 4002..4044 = 2.11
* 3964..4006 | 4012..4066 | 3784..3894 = 1.96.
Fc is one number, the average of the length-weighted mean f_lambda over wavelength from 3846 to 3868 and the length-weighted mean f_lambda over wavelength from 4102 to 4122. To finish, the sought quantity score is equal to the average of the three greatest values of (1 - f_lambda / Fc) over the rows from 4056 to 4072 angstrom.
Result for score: -0.03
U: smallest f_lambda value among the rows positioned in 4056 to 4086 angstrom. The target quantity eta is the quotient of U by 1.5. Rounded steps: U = 15.55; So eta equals 10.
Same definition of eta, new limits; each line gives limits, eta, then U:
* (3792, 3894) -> 5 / 7.965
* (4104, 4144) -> 12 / 17.57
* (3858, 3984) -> 1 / 0.9825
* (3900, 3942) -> 1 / 0.9825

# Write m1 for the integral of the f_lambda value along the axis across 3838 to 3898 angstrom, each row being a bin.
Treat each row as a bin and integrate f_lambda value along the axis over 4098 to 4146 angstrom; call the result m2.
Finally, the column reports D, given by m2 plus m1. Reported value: 1685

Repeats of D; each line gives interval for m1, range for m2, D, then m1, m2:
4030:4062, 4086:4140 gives 1578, 560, 1018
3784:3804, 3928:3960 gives 550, 261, 289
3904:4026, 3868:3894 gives 1862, 1528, 334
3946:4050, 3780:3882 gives 2865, 1548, 1317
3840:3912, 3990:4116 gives 3183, 958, 2225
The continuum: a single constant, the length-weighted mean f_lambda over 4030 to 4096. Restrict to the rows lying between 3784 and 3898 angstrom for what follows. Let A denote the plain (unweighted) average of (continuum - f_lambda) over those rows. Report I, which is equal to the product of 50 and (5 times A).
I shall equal 1253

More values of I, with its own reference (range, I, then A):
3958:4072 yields 565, 2.3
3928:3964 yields 2183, 8.7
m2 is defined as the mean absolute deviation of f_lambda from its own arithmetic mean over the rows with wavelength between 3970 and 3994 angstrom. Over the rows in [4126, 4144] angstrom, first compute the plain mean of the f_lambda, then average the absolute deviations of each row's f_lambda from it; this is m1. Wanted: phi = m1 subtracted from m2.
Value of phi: 2.2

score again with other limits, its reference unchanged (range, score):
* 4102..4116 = -0.09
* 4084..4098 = -0.09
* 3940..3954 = 0.35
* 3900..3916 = 0.21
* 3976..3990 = 0.10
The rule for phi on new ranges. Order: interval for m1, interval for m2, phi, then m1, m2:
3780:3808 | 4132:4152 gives -1.3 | 2.07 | 0.8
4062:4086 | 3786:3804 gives 0.6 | 1.08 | 1.7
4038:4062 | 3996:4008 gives -0.6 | 0.86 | 0.3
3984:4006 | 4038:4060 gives 0.6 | 0.29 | 0.9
